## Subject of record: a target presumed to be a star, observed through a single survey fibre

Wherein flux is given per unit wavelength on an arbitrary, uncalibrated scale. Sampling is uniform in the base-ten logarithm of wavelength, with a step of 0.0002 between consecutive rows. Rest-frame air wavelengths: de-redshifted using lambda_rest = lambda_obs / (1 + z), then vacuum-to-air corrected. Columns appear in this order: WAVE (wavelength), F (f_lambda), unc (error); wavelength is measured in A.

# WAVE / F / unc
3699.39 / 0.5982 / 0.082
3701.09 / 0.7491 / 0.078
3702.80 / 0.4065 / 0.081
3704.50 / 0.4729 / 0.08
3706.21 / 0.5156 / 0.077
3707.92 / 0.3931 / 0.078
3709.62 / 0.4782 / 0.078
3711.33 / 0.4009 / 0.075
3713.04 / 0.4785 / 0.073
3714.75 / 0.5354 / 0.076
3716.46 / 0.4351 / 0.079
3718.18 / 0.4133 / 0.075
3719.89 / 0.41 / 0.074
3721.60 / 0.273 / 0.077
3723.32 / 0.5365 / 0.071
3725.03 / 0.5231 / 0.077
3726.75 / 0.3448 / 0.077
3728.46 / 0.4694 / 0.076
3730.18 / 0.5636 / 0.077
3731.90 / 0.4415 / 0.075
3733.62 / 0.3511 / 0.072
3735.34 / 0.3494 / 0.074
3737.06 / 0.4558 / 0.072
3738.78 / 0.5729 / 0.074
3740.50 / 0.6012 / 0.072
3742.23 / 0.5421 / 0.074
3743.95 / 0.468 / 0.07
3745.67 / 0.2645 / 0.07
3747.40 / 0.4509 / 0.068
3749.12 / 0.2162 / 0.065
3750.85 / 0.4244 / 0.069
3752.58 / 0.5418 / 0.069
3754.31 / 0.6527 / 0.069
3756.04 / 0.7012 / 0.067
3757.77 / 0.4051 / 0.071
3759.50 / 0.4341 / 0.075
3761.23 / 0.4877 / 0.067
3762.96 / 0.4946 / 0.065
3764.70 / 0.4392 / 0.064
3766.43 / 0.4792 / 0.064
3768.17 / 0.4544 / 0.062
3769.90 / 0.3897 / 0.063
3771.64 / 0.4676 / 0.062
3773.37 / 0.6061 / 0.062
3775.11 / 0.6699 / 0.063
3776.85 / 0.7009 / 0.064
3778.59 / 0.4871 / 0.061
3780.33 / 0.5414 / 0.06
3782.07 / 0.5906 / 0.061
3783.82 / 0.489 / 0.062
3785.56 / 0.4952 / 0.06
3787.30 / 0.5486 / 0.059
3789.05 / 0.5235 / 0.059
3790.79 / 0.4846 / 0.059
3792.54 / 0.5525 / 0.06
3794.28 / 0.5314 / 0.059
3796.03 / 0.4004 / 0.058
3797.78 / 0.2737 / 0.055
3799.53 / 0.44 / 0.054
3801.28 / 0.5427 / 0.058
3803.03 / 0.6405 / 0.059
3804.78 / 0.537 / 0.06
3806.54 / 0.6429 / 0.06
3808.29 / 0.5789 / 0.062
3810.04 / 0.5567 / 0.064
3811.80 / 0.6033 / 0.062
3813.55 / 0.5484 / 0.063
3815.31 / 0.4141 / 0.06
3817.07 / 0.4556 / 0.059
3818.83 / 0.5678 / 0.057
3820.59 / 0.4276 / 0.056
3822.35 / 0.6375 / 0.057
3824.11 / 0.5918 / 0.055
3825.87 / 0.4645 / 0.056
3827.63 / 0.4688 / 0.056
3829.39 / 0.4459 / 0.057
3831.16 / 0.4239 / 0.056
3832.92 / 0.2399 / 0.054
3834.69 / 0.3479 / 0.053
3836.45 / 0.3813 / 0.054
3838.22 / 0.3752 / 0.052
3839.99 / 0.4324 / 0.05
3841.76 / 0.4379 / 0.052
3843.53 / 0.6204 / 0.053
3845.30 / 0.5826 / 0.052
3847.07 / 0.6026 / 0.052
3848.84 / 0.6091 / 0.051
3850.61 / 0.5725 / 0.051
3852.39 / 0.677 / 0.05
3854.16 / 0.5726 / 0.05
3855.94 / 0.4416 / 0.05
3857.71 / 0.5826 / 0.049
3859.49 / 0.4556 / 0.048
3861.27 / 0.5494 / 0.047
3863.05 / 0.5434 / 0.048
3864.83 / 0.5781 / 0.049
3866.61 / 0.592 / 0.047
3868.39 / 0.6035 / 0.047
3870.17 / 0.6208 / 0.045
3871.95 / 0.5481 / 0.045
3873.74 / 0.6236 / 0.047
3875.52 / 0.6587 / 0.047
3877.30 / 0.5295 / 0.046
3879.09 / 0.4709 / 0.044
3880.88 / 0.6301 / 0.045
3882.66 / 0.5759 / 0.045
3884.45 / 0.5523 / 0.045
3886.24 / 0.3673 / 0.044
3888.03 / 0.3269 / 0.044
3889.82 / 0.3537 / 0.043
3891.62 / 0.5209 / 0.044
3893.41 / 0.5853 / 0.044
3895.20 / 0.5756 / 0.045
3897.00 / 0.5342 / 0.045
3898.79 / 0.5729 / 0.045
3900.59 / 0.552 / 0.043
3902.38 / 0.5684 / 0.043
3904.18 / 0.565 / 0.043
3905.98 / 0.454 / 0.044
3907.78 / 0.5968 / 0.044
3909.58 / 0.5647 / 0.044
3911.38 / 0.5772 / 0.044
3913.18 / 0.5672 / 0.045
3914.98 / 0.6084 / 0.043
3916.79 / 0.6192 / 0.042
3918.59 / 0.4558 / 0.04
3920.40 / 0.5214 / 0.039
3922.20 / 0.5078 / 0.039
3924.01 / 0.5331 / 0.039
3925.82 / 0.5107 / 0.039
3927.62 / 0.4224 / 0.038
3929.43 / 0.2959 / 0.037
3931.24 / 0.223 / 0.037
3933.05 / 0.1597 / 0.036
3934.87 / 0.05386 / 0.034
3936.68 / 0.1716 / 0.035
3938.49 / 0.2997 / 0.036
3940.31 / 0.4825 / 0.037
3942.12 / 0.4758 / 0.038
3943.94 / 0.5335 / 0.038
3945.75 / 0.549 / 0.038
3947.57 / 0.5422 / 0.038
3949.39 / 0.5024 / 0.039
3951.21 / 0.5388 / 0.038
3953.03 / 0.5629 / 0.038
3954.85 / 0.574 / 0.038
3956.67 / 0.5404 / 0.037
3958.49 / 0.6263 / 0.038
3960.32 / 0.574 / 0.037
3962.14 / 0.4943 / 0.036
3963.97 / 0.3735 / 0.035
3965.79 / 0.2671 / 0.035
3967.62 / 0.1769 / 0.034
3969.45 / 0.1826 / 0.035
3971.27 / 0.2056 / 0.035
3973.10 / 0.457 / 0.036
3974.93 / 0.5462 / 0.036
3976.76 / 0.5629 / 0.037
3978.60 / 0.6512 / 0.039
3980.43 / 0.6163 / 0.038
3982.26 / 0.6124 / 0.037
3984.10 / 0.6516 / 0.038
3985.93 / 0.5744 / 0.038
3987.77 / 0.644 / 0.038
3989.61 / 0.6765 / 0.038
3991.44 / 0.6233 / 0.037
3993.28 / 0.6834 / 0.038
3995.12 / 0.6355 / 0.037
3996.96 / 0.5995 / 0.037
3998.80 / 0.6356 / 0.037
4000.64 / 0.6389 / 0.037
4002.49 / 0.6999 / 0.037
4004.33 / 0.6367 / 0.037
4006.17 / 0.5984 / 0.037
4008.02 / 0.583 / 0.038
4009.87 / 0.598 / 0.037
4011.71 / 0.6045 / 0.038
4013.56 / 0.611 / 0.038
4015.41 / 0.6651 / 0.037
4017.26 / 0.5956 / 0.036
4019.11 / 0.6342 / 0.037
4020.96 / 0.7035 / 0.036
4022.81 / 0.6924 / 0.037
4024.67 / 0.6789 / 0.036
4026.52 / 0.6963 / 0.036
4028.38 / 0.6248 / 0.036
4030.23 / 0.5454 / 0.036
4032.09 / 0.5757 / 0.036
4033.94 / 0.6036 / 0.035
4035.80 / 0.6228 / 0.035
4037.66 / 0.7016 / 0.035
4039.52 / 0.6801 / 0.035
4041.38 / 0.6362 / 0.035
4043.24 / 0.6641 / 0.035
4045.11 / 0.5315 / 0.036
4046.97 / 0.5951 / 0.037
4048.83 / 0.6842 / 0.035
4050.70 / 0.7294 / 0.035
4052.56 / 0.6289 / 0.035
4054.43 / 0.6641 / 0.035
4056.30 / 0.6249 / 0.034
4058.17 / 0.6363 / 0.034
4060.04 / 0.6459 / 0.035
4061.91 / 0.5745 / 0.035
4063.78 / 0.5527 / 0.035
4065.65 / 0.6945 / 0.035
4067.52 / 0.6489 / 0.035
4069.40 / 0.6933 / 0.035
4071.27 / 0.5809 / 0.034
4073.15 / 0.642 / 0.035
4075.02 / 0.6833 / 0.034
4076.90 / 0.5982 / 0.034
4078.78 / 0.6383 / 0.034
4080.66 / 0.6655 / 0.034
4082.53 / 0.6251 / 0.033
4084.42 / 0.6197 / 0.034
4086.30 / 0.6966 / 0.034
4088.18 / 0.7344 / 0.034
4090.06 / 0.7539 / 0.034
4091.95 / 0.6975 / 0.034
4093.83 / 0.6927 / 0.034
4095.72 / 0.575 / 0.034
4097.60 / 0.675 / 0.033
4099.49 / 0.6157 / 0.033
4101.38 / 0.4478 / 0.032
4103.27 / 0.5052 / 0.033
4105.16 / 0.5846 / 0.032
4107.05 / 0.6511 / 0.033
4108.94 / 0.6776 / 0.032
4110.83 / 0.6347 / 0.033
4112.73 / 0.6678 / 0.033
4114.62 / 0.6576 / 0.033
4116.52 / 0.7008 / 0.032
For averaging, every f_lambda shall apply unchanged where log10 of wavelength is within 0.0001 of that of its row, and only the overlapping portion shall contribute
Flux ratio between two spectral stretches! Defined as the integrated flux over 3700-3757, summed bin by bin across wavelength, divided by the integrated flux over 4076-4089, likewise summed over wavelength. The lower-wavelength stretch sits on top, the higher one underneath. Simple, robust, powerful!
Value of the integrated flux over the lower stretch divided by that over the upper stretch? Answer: 3.1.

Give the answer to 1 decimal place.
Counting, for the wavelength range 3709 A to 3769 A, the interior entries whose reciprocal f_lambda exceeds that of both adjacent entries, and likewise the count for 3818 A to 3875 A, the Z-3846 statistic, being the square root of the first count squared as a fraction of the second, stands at 2.5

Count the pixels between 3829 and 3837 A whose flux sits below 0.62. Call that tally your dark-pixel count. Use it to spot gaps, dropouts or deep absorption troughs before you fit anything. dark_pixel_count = 5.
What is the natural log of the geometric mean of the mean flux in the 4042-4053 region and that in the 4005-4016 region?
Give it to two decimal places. -0.47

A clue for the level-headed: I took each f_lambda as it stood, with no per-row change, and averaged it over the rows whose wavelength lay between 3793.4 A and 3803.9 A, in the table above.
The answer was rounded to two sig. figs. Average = 0.47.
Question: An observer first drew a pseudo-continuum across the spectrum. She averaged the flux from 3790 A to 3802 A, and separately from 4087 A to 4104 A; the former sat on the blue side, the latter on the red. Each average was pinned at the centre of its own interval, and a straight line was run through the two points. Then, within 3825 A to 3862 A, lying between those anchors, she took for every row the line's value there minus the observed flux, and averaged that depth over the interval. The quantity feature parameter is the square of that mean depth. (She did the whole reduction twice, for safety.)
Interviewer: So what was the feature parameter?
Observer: 0.0000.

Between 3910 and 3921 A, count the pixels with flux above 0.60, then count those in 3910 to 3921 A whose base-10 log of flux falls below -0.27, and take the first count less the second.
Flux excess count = 0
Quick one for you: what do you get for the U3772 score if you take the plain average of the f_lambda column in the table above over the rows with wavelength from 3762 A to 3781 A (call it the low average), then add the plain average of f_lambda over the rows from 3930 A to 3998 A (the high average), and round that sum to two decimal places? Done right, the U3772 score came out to 1.00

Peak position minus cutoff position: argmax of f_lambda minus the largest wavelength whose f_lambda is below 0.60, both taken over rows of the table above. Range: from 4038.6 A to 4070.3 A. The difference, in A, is -13.1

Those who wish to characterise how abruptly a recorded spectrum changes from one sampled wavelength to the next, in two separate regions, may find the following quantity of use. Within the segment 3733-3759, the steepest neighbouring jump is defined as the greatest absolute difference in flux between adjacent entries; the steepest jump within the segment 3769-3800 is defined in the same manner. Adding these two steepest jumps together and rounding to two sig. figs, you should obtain 0.51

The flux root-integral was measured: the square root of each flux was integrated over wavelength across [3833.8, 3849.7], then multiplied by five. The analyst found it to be 55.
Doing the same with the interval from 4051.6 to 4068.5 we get 67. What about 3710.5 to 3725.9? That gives 51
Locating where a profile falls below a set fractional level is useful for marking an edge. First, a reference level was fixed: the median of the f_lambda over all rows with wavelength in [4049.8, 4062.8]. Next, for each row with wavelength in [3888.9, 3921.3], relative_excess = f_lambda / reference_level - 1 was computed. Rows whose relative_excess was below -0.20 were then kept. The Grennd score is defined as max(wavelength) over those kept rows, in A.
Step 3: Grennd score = 3918.59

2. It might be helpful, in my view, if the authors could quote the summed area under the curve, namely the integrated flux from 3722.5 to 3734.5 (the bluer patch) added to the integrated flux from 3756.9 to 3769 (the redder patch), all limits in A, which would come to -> 11.1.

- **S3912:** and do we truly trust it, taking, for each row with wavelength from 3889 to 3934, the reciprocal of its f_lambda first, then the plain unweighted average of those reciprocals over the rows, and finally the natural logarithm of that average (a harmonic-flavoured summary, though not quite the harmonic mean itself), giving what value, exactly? 0.81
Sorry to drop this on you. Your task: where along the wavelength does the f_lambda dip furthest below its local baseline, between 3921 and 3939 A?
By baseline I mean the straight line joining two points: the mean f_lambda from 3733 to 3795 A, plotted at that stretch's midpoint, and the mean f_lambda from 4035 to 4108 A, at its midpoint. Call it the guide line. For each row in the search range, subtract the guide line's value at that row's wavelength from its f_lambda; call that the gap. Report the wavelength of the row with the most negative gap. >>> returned 3934.87 A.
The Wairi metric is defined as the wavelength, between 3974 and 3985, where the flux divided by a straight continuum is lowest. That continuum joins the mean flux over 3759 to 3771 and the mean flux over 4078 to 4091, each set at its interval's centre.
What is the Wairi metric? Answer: 3974.93 A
